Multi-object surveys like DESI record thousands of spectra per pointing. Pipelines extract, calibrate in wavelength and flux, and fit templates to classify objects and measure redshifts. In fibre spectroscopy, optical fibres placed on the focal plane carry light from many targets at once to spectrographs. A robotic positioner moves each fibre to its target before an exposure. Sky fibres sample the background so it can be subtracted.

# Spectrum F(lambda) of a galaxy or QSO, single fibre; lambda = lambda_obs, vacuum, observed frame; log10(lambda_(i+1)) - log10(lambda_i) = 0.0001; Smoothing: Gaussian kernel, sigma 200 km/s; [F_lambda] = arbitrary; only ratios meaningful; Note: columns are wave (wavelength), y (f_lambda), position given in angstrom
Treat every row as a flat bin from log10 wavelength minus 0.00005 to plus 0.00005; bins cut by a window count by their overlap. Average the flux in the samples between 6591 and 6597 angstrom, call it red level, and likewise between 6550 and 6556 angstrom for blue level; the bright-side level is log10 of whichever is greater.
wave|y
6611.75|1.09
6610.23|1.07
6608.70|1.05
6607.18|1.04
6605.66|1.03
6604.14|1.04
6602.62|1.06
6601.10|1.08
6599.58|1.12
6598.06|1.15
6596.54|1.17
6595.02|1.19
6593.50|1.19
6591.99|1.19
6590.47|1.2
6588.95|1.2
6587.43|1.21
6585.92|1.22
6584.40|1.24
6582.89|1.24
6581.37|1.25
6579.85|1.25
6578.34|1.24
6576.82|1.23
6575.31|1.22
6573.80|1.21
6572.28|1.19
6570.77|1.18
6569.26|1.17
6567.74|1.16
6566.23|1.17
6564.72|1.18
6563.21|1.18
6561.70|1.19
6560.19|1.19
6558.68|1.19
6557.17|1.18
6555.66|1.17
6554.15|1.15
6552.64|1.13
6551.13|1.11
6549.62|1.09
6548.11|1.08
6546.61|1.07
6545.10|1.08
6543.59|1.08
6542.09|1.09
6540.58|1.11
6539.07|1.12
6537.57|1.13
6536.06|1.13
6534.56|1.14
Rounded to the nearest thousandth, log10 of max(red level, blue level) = 0.074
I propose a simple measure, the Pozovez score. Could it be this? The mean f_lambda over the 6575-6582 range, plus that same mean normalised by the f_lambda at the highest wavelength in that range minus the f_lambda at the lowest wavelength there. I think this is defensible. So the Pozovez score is 43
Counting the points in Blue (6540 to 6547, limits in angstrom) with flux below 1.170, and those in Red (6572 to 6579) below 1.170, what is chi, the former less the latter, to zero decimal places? 5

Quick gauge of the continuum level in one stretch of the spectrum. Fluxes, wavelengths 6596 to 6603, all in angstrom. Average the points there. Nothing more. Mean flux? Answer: 1.12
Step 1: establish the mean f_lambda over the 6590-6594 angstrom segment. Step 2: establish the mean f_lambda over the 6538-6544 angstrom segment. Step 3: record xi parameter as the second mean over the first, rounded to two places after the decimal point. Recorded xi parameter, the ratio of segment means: 0.92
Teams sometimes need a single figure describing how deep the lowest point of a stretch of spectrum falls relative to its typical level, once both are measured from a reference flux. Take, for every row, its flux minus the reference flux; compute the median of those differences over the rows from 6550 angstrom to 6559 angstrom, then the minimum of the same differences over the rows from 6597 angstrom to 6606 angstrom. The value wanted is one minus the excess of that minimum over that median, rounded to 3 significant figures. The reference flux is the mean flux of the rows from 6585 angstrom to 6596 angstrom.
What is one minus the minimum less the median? 1.13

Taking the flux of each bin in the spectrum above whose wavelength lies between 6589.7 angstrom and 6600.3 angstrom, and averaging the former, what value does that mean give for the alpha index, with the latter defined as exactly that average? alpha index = 1.17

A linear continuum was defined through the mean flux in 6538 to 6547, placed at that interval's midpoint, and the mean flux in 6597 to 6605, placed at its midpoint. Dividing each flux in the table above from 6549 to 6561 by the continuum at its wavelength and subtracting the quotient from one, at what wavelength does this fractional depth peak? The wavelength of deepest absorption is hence 6549.62 angstrom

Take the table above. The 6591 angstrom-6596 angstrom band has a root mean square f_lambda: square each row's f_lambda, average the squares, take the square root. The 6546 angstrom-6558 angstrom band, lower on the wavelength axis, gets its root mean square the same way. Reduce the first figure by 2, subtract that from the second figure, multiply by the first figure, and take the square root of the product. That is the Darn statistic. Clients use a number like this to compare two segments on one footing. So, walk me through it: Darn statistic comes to 1.52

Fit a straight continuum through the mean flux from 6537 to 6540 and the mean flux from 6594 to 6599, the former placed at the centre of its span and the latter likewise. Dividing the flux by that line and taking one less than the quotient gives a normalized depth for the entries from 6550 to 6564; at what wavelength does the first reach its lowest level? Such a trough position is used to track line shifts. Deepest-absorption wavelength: 6551.13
